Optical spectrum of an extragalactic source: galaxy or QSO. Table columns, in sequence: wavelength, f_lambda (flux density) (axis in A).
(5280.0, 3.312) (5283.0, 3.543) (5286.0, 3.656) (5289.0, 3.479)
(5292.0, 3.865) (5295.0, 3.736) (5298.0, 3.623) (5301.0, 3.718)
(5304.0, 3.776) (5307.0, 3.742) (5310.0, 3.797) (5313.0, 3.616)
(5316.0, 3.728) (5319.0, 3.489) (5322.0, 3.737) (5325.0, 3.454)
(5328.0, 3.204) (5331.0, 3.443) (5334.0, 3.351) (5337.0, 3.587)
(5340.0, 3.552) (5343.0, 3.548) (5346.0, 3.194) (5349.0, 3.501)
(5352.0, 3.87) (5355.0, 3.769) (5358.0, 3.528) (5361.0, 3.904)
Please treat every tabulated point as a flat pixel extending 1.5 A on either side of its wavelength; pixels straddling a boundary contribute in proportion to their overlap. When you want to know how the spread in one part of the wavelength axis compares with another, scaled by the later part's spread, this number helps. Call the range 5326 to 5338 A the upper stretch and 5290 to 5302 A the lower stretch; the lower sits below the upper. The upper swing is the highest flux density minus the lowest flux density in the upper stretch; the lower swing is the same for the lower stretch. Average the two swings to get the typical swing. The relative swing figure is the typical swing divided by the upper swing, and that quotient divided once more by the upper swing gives 2.1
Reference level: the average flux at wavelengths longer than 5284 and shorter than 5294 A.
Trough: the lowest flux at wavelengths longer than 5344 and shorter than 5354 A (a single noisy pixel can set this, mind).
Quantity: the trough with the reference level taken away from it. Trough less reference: -0.47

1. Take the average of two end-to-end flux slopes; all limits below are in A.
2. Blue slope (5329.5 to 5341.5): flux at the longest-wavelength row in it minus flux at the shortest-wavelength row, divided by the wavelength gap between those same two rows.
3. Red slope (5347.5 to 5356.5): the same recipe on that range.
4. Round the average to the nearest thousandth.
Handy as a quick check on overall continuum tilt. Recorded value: 0.028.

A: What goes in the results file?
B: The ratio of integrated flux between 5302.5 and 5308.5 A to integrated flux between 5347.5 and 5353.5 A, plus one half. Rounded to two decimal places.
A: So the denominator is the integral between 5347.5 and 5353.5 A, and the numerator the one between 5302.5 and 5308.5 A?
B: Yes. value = 1.52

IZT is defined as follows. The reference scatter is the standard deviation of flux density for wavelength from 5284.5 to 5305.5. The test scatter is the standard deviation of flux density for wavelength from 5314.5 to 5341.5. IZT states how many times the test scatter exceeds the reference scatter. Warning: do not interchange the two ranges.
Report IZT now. 1.4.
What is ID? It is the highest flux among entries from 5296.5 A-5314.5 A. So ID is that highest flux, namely 3.797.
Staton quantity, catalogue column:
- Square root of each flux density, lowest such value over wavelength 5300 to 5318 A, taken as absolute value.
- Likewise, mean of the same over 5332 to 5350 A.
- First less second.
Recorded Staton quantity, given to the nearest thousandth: 0.043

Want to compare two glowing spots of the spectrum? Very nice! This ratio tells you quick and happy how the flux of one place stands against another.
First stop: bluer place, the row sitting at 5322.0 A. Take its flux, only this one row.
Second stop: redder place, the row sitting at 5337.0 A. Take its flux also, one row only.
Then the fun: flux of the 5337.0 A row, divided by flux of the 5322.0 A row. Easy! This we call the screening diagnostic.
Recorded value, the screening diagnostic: 0.96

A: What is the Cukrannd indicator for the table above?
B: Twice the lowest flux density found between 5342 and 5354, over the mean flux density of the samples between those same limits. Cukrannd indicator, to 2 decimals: 1.81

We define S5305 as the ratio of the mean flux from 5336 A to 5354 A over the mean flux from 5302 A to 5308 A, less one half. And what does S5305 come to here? 0.44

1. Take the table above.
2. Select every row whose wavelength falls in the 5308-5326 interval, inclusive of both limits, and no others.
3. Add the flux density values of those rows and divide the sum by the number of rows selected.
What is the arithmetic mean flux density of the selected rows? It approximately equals 3.64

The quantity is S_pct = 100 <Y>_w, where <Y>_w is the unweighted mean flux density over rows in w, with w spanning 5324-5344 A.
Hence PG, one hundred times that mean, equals 345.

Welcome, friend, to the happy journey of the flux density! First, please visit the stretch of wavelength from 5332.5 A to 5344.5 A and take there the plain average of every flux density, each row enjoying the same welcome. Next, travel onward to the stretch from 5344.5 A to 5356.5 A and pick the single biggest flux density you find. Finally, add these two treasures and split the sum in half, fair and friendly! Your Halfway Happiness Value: 3.69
